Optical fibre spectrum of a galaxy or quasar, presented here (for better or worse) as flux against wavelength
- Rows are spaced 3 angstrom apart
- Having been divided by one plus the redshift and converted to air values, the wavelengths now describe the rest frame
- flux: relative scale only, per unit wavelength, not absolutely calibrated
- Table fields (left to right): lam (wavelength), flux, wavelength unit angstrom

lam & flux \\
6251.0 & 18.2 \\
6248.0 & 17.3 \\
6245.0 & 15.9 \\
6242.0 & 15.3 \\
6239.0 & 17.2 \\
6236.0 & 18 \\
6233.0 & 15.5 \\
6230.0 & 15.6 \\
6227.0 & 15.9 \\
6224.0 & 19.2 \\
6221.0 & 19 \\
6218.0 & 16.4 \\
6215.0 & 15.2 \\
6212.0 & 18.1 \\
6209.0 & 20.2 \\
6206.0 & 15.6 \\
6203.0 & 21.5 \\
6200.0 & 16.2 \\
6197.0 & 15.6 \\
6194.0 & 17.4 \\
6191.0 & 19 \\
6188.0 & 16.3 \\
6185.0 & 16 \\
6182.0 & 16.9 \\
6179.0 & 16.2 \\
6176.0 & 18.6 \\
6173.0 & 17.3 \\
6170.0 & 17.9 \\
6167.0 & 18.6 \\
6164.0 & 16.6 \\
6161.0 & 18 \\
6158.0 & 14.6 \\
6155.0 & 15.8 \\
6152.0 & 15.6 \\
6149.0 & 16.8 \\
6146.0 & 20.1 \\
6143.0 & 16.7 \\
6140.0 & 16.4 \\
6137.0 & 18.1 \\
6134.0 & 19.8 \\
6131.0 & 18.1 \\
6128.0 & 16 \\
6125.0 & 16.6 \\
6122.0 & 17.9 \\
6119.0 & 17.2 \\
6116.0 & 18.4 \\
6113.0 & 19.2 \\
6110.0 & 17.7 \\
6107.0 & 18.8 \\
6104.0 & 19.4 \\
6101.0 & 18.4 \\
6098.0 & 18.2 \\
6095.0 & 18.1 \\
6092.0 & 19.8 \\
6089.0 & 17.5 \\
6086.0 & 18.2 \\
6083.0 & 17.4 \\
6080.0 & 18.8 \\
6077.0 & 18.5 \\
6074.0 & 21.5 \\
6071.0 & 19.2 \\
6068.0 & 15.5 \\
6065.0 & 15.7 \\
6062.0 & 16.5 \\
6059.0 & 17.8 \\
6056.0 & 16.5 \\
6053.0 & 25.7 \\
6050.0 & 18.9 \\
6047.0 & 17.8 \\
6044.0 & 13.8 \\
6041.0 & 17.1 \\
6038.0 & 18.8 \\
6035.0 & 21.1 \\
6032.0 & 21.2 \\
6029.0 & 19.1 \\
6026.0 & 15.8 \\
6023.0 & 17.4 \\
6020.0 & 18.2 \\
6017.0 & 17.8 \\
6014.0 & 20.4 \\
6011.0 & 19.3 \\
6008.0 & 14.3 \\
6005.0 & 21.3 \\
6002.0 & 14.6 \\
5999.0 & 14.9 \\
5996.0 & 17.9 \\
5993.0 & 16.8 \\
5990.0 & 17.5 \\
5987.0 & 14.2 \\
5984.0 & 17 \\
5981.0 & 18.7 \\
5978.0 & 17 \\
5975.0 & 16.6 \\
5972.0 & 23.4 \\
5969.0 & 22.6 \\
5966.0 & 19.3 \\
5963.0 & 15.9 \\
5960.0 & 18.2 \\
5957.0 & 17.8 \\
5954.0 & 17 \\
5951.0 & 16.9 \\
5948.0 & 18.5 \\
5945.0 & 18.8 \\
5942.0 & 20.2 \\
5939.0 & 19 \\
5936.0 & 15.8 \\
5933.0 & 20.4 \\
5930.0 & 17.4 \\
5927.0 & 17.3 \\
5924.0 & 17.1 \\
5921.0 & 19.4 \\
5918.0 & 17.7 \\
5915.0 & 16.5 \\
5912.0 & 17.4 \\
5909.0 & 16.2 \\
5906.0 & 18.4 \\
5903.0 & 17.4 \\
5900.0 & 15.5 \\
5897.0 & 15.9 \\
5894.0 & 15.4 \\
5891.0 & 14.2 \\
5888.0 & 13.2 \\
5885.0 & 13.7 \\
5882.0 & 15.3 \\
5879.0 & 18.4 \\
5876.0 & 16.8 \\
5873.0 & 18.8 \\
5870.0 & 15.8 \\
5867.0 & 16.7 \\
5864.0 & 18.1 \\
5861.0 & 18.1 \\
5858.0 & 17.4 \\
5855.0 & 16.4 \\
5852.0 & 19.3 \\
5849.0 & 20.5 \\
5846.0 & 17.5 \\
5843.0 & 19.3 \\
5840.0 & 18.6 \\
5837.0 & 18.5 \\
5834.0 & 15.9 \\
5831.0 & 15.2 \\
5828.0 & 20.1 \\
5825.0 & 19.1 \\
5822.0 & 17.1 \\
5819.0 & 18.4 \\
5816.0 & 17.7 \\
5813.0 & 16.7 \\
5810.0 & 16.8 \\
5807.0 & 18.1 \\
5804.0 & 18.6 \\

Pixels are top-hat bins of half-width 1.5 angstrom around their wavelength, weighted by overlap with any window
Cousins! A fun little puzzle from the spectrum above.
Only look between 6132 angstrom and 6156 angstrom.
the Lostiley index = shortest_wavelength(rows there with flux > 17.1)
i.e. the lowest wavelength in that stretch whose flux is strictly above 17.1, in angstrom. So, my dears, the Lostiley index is 6134.0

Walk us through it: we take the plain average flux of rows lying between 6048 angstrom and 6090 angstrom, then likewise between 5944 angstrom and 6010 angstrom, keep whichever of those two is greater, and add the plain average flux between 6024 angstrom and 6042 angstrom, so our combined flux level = 37.3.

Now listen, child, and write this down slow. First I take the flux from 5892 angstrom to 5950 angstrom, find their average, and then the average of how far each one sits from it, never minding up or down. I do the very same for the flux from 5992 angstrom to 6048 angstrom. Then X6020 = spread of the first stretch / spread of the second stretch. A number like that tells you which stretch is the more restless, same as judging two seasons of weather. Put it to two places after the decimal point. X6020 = 0.67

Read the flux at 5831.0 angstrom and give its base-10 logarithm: 1.18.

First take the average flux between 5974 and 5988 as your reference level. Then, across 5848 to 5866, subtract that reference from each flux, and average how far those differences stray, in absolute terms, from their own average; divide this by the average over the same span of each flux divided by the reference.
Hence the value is 1.0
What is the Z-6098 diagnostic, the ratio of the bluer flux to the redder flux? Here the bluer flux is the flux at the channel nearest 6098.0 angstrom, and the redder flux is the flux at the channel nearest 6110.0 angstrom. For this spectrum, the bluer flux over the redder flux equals 1.03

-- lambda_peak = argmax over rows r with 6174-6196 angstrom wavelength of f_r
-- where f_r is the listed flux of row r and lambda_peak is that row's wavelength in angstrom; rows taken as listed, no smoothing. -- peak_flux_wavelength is 6191.0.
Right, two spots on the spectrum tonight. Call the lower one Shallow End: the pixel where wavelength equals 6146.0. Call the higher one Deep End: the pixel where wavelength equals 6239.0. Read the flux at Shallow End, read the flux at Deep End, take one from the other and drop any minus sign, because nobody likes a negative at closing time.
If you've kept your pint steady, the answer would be 2.9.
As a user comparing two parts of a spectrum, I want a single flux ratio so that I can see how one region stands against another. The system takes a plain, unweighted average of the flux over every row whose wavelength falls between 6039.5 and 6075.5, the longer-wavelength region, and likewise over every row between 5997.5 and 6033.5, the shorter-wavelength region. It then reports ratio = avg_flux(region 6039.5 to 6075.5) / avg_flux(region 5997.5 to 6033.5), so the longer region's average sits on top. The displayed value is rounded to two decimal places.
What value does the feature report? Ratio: 1.01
